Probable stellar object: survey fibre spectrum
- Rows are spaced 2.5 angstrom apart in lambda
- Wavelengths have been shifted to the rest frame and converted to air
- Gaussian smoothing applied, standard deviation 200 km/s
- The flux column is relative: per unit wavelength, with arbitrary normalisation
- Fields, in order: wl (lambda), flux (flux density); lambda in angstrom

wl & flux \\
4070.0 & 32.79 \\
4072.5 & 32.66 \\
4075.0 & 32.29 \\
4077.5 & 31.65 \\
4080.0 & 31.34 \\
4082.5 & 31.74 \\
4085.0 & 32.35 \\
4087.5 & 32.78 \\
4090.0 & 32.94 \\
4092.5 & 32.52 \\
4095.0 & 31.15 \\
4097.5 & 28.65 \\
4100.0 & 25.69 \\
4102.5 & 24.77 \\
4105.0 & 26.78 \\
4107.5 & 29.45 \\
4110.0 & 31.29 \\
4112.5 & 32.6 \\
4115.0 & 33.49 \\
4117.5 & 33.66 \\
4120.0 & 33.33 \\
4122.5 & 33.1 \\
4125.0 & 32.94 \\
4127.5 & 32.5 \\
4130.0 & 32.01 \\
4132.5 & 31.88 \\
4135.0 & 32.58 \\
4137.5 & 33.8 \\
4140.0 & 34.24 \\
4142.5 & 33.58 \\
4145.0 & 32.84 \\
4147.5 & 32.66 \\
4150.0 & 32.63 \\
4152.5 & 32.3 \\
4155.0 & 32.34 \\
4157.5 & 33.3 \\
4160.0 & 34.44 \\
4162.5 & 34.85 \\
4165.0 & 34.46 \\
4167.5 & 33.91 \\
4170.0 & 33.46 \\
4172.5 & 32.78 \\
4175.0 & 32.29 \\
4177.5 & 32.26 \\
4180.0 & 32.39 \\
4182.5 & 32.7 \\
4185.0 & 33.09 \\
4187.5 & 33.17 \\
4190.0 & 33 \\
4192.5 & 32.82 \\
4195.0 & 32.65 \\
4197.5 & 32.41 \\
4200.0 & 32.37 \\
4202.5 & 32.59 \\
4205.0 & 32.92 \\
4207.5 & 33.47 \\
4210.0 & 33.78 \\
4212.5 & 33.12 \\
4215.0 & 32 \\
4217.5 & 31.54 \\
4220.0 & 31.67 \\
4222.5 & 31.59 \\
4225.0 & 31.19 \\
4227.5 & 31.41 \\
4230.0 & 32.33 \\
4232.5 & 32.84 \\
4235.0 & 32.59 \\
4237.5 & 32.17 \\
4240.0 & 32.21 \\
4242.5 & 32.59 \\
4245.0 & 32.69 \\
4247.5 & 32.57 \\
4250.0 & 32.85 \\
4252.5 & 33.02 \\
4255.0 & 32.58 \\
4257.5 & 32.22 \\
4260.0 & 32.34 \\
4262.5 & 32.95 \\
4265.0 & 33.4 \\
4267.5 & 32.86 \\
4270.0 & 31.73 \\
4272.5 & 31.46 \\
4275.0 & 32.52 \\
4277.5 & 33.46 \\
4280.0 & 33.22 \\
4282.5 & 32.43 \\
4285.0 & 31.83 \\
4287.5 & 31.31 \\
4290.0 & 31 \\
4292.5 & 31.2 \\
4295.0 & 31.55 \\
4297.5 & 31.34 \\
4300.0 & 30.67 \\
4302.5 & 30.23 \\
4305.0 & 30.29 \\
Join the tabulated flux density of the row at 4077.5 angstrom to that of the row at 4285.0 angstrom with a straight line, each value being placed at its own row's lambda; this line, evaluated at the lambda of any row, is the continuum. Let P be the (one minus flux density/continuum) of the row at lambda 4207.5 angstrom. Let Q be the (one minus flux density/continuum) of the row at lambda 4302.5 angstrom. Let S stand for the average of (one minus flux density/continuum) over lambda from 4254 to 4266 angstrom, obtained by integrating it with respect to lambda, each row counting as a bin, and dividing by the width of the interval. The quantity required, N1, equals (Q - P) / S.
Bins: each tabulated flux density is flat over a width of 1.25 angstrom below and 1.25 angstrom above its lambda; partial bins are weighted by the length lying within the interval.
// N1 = -3.8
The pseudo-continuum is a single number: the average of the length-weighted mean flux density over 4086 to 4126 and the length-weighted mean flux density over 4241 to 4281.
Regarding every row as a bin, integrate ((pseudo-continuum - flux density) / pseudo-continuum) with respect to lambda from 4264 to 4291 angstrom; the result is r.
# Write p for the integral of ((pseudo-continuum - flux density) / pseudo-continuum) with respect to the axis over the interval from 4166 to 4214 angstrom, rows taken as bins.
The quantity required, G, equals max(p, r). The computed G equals -0.4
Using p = -1.68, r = -0.4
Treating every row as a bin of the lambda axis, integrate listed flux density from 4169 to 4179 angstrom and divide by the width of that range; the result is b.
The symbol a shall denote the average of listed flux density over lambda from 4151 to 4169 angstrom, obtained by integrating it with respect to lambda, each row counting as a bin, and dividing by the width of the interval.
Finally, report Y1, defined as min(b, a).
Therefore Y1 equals 32.67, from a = 33.6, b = 32.67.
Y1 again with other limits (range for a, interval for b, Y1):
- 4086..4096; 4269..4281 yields 32.38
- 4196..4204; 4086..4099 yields 31.51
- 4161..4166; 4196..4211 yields 32.90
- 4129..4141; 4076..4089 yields 32.00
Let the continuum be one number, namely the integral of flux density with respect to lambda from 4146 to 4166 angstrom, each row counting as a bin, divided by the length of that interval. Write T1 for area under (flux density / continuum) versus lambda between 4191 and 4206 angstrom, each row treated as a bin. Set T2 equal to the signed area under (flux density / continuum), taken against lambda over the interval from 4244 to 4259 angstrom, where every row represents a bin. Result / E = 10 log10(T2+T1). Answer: 14.7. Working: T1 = 14.7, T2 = 14.68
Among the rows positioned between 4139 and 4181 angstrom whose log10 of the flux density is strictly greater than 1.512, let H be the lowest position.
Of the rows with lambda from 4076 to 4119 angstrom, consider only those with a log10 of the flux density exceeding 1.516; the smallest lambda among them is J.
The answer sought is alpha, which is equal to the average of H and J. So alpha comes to 4115.0 angstrom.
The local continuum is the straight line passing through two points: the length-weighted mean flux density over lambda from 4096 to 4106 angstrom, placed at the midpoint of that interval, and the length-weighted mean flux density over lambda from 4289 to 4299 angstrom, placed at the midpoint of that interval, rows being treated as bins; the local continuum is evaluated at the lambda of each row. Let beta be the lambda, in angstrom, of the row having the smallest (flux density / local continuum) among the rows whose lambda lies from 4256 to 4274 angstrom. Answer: 4272.5 angstrom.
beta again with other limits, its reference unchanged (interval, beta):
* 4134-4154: 4152.5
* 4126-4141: 4132.5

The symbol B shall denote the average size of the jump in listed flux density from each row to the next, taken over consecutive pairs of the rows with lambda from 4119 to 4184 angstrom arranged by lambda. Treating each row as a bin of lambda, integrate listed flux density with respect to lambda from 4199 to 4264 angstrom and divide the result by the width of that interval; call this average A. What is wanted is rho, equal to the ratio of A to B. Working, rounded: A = 32.5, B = 0.453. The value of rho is 72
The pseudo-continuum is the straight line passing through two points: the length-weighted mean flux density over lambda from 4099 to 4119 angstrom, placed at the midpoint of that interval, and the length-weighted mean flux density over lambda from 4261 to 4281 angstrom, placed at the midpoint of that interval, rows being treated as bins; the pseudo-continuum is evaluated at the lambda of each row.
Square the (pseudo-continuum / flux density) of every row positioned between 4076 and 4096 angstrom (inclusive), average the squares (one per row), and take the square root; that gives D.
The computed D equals 0.92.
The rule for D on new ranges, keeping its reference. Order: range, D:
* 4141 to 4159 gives 0.93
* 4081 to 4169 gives 0.95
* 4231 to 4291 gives 1.00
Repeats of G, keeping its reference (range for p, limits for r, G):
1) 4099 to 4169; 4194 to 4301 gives -0.9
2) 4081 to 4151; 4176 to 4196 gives 0.2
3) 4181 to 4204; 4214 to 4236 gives -0.1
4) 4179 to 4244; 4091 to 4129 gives 1.2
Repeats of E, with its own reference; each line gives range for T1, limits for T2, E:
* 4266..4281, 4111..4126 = 14.7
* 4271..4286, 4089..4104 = 14.4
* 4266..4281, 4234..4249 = 14.7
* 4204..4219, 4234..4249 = 14.7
